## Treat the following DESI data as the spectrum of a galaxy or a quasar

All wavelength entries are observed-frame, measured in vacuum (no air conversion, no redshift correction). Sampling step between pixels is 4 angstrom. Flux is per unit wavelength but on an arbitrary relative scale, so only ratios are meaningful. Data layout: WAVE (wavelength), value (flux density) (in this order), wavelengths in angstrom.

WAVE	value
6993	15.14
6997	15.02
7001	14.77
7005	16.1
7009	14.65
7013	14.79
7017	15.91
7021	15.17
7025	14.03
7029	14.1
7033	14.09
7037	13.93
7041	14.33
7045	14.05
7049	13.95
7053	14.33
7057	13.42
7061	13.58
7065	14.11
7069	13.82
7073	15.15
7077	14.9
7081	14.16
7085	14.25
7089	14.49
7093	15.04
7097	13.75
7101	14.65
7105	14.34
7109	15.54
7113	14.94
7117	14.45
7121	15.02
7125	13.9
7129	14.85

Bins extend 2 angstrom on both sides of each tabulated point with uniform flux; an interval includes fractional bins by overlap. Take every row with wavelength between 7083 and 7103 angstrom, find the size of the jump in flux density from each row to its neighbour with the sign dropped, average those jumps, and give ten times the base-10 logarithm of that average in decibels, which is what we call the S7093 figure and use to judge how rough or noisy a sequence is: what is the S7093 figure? -1.3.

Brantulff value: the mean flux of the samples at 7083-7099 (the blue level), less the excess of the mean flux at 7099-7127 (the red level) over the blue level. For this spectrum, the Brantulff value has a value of 14.1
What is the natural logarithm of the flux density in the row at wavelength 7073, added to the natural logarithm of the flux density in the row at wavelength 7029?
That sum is 5.36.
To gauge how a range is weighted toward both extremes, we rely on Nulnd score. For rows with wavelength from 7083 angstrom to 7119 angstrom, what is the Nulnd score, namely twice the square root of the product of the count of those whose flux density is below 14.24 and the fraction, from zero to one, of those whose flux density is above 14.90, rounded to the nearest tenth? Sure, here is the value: 1.2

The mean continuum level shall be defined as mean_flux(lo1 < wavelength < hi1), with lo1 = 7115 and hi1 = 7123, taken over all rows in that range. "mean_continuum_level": 14.7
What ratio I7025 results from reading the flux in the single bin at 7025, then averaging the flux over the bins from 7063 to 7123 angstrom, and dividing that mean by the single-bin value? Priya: 1.04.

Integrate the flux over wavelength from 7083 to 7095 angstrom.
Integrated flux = 175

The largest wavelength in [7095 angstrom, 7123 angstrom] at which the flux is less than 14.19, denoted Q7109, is 7097 angstrom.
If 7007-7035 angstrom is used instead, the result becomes 7033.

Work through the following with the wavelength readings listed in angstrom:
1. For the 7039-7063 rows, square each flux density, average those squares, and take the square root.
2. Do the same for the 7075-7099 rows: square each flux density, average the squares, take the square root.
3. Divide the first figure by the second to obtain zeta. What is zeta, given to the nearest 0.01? 0.97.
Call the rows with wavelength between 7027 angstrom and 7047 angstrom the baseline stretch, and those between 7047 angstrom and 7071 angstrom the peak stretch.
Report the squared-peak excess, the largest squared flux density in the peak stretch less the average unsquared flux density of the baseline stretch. 191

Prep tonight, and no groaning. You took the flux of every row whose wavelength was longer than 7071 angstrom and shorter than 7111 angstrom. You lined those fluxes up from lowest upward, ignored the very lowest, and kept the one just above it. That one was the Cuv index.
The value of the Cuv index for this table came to 14.16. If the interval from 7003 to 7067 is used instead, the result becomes 13.58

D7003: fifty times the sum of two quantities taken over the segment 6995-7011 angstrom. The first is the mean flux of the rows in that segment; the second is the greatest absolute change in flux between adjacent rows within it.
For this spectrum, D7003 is 829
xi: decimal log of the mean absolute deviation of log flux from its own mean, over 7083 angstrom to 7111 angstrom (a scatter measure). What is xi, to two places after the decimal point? -1.90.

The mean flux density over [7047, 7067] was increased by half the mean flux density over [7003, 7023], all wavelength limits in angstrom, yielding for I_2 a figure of 21.5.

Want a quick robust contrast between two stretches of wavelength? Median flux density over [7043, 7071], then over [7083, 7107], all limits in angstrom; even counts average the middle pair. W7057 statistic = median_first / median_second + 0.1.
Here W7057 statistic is 1.07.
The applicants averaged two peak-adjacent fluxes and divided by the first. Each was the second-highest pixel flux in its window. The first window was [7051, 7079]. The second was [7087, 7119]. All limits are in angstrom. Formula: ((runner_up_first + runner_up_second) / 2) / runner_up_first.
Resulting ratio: 1.00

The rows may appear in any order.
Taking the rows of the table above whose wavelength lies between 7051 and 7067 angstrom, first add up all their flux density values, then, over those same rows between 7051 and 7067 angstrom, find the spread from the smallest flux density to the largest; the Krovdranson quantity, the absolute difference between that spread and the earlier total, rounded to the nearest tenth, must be 54.5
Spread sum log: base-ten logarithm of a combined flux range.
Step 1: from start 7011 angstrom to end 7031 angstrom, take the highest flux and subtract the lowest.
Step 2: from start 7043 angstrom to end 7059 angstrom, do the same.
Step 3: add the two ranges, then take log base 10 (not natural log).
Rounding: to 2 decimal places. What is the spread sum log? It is 0.45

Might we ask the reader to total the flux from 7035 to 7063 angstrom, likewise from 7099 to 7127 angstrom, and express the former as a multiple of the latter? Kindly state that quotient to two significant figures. 0.95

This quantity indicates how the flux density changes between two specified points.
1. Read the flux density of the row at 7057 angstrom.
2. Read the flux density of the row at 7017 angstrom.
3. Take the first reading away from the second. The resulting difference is 2.5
